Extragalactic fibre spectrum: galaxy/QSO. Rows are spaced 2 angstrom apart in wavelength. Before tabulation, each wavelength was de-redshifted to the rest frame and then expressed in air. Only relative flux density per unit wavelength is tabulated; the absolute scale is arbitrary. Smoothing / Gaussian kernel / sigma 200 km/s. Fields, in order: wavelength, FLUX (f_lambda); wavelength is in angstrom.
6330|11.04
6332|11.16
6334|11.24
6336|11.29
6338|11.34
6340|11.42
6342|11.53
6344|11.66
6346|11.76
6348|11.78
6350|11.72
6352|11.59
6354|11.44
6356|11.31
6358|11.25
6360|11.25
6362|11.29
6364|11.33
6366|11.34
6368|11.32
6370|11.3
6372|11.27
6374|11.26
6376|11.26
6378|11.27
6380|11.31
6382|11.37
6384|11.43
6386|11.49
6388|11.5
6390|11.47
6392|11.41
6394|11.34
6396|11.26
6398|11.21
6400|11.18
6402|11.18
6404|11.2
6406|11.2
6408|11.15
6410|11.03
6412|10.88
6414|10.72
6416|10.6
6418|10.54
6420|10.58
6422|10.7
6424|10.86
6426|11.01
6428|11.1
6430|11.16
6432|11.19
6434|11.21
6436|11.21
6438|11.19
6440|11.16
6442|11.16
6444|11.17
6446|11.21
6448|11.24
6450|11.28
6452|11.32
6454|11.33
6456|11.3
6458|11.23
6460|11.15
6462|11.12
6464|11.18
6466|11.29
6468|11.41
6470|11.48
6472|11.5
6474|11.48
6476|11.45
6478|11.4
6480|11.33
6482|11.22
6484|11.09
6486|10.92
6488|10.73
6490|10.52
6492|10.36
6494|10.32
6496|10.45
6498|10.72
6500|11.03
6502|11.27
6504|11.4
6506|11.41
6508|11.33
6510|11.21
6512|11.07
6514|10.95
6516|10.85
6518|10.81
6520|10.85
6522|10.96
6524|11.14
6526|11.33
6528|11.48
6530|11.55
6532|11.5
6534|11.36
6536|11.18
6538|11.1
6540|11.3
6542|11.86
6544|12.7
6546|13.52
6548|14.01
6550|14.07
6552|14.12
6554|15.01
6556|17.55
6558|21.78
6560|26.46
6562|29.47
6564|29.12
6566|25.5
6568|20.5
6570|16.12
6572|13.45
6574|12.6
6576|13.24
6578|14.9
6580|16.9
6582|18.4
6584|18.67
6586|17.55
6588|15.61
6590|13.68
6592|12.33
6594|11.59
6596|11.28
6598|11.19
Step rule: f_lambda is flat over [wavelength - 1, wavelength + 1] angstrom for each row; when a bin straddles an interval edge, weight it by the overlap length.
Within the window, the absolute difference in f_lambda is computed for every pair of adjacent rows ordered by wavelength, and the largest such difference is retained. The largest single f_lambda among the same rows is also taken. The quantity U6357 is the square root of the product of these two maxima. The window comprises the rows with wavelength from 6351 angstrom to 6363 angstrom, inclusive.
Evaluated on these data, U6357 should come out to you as 1.3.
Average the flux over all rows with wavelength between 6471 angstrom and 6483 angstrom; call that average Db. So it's 11.4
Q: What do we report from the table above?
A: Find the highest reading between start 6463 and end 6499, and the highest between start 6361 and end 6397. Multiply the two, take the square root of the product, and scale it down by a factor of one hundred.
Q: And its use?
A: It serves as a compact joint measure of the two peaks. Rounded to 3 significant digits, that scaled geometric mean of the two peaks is 0.115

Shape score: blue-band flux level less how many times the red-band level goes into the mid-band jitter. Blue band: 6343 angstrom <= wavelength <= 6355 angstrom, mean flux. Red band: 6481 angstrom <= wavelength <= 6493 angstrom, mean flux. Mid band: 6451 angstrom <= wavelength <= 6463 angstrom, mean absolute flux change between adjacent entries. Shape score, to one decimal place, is 11.7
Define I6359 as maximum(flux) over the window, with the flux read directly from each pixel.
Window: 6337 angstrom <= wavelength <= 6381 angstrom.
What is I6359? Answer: 11.78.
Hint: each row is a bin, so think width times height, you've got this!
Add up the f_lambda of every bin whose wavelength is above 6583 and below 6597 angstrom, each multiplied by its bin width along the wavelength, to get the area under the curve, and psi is 201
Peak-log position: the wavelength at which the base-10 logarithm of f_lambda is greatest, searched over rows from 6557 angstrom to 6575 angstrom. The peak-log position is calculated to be 6562 angstrom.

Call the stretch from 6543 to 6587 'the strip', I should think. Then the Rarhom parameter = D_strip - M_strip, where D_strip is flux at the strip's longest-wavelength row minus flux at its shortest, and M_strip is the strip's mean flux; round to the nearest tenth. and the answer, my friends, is -13.1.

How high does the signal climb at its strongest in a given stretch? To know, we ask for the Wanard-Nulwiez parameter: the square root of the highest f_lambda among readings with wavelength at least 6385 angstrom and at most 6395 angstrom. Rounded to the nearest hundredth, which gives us 3.39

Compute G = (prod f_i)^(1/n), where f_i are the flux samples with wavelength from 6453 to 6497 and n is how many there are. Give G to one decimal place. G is 11.1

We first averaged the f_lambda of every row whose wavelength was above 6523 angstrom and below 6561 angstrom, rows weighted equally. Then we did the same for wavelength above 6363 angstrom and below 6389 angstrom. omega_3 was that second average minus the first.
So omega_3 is -2.5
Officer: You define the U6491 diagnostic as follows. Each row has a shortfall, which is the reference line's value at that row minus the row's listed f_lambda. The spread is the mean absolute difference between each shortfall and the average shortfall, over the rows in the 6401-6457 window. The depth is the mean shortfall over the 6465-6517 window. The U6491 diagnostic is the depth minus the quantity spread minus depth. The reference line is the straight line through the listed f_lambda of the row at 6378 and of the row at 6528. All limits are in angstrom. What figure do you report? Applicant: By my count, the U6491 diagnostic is 0.51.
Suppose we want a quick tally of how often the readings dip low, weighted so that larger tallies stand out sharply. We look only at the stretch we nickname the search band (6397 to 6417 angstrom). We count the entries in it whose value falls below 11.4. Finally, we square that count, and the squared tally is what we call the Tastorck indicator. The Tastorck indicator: 100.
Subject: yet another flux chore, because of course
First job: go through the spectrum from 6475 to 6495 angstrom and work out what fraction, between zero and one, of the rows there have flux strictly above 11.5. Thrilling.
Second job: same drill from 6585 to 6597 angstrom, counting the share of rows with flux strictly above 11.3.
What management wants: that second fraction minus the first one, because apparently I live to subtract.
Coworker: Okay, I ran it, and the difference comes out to 0.83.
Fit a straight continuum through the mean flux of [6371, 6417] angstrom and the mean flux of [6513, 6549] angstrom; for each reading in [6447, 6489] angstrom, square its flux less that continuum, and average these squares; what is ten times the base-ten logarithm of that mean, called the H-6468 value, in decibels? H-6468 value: -12.1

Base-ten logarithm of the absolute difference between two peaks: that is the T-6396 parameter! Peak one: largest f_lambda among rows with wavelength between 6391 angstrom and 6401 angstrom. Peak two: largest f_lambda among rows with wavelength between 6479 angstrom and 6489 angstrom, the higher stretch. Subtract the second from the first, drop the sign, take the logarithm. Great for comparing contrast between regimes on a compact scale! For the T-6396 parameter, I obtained -1.1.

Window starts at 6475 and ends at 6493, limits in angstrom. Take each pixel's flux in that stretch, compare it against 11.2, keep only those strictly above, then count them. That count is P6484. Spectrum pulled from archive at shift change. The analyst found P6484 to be 4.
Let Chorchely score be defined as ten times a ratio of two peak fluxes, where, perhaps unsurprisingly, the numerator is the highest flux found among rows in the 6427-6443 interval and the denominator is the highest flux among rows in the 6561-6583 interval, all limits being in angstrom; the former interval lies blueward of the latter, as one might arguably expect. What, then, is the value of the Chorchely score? 3.8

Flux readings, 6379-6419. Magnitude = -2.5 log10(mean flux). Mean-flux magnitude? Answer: -2.62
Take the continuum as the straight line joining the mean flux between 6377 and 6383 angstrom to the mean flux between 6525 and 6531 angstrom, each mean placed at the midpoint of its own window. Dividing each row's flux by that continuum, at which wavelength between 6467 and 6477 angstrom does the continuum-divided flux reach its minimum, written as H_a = 6468 angstrom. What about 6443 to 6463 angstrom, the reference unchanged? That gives 6462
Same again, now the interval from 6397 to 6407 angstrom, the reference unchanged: 6402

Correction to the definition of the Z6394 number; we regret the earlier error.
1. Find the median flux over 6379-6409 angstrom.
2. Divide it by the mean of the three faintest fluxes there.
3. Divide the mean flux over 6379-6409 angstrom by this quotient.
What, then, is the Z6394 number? 11.17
